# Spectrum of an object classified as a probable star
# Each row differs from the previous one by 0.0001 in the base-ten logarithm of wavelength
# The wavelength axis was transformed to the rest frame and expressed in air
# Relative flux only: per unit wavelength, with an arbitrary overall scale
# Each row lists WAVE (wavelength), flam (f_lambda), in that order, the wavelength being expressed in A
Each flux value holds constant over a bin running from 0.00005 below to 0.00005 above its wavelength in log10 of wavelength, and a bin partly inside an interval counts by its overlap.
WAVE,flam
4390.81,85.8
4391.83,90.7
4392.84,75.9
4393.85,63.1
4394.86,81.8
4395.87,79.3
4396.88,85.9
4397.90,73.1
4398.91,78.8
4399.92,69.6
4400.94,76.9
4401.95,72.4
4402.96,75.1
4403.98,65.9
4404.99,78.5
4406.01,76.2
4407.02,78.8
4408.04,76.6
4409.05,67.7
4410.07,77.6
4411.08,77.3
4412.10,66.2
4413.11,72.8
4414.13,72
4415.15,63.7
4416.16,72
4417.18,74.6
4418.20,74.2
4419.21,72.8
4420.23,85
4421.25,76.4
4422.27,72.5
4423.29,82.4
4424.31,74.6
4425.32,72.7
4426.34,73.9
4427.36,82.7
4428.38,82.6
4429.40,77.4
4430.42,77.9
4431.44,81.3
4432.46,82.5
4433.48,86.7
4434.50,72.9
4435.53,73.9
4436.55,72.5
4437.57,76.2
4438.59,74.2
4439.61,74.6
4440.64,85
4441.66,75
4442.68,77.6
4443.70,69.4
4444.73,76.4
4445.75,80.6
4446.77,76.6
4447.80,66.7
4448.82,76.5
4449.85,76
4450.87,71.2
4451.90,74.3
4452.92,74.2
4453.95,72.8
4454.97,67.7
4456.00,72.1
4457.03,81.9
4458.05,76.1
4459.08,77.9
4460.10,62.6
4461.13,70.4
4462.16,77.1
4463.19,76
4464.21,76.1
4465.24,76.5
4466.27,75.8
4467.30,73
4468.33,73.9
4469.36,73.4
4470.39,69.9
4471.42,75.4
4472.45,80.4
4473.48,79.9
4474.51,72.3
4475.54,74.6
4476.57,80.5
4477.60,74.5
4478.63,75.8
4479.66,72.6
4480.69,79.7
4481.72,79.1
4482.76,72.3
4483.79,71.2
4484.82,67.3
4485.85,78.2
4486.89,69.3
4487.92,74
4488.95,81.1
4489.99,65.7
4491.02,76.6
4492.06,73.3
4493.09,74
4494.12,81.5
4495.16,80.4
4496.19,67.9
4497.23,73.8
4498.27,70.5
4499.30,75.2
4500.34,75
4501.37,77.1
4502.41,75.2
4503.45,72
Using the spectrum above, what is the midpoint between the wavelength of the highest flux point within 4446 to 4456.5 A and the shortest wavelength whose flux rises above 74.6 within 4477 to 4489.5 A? 4462.7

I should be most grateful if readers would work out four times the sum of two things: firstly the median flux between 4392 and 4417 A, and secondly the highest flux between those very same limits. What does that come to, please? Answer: 646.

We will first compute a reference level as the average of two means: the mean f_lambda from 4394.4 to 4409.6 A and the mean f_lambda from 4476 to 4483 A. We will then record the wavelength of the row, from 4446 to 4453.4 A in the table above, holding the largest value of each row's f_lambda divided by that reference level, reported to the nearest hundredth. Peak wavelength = 4446.77 A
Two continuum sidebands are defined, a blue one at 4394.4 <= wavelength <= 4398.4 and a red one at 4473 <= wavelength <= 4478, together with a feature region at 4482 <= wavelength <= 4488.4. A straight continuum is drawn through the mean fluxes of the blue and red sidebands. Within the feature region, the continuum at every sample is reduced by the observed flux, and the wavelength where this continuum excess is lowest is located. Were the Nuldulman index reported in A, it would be 4485.85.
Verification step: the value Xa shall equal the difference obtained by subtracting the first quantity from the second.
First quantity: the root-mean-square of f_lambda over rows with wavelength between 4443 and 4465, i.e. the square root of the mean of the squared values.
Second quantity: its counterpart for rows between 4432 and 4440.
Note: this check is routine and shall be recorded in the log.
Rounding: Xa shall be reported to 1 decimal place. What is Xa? 2.8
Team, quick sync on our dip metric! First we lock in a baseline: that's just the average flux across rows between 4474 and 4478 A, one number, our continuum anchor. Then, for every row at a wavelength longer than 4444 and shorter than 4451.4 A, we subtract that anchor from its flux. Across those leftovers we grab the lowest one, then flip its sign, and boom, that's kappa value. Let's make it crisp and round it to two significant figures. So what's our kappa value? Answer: 8.8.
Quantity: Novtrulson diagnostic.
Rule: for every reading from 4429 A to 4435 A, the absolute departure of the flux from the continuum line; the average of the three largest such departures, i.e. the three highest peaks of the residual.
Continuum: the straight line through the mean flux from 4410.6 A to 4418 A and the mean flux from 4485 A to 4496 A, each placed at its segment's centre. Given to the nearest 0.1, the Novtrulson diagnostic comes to 11.3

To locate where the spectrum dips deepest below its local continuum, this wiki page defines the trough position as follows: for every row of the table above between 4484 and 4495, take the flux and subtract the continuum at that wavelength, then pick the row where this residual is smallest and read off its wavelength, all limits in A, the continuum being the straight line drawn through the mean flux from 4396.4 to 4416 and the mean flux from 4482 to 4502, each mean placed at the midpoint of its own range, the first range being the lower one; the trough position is 4489.99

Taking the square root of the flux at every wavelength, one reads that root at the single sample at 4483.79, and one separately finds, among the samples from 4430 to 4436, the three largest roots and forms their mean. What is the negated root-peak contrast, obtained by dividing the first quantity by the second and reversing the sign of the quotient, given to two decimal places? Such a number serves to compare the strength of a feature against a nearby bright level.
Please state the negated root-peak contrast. -0.92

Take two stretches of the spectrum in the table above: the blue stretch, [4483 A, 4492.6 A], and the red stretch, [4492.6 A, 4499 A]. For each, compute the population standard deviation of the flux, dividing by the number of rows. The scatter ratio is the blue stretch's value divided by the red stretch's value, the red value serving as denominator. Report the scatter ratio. 0.98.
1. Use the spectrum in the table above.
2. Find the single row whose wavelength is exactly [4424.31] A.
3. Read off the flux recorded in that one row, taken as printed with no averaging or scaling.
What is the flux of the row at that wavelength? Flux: 74.6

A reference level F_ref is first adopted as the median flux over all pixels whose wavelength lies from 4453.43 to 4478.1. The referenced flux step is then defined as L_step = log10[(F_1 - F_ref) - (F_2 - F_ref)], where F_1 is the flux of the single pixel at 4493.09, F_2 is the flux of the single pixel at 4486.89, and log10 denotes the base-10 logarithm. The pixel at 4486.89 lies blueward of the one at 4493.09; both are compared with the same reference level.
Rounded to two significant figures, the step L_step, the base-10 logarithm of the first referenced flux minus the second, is 0.67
